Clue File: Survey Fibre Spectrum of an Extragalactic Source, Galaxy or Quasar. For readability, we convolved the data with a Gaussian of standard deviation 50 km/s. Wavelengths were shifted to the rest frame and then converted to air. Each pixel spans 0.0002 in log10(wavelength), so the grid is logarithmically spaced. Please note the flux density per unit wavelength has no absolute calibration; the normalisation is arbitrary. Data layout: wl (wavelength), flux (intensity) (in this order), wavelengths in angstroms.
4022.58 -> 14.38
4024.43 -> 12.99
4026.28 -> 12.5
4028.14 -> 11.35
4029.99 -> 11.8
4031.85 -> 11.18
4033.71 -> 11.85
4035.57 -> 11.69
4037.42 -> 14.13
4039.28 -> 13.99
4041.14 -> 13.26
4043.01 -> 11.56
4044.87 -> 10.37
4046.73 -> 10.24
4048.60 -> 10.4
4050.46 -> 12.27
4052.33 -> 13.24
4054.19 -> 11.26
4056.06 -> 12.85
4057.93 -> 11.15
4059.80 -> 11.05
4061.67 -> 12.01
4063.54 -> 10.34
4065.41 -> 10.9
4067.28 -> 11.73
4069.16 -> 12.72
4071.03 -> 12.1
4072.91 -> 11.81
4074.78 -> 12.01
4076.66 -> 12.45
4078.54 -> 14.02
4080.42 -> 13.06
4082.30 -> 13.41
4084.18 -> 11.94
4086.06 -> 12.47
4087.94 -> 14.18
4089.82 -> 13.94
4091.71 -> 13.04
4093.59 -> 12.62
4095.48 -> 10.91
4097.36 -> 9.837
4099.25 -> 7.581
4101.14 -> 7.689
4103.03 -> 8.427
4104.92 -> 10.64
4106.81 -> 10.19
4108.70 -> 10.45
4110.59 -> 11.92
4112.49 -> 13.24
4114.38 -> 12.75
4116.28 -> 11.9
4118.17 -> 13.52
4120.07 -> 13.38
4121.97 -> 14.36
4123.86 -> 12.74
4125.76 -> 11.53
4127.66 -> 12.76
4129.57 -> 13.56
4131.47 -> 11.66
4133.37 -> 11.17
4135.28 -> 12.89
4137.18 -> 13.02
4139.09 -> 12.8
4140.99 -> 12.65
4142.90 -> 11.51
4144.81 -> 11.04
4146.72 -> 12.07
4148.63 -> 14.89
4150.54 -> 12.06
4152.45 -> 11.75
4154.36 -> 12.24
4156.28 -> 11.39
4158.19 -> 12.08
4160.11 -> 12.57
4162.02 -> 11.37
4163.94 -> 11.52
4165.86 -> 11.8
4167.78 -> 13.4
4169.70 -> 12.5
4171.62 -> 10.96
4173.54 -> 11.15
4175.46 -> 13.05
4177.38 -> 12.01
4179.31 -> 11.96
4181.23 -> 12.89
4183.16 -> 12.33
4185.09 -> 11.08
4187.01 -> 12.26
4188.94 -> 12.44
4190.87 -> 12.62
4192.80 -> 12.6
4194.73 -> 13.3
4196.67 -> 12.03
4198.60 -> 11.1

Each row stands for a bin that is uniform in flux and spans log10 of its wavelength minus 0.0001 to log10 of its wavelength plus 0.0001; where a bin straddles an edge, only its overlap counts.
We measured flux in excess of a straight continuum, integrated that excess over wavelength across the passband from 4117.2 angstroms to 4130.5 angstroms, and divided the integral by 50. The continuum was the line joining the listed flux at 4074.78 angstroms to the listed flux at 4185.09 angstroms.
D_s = 0.405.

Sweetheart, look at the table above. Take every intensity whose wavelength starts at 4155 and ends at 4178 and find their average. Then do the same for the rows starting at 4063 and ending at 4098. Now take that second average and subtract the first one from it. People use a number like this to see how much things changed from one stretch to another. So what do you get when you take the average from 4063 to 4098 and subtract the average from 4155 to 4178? 0.3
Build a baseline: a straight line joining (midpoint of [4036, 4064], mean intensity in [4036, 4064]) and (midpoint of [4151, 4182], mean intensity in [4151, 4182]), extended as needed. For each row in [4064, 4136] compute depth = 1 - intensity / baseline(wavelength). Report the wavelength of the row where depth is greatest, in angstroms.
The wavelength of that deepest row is 4099.25 angstroms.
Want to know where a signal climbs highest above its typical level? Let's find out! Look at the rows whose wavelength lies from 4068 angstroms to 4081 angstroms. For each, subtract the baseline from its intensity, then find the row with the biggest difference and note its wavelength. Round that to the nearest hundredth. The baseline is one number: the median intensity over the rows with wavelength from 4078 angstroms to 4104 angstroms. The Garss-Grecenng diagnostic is 4078.54 angstroms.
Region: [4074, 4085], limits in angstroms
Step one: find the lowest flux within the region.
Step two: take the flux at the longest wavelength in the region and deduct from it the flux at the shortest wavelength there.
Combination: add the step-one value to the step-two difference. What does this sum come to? 11.9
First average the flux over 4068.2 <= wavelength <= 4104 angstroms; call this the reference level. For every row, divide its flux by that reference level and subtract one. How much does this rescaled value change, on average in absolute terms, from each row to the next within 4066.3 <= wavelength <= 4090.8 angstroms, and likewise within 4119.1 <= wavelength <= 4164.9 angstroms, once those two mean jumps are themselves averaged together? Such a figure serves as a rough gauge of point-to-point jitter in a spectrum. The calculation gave 0.075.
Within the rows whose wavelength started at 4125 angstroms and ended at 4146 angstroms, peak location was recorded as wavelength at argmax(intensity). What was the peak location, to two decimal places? 4129.57 angstroms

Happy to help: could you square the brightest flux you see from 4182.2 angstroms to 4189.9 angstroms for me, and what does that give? 155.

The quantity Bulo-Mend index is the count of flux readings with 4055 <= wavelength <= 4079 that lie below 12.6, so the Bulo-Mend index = 10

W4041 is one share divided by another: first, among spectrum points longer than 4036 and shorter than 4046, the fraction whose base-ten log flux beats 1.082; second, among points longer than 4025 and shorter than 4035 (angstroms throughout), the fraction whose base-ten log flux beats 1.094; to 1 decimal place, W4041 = 3.0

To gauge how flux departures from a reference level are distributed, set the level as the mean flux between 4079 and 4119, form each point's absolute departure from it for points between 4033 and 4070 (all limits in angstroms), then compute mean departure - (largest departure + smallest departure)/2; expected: -0.32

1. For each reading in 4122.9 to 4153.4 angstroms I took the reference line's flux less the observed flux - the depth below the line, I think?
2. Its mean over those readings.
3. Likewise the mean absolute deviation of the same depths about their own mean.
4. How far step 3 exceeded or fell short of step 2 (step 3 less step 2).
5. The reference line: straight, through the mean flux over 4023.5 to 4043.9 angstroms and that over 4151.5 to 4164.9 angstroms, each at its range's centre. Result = 1.22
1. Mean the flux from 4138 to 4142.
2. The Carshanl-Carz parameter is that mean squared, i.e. 162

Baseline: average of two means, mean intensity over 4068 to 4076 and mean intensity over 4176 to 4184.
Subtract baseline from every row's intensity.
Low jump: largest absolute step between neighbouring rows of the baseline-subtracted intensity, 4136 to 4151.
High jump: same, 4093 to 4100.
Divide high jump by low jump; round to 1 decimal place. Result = 0.8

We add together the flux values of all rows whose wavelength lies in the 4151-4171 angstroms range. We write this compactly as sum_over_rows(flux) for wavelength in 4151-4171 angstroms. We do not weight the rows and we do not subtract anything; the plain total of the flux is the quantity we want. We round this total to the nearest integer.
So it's 121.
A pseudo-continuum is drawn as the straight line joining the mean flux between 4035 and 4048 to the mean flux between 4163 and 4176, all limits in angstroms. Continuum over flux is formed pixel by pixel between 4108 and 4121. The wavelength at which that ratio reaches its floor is 4118.17 angstroms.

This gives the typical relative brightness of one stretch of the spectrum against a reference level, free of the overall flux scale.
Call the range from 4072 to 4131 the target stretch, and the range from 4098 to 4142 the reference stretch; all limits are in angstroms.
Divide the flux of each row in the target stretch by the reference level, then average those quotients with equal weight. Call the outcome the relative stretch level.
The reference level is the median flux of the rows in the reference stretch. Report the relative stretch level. 0.949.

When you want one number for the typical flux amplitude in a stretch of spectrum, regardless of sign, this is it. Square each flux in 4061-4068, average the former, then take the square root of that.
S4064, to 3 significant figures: 11.3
